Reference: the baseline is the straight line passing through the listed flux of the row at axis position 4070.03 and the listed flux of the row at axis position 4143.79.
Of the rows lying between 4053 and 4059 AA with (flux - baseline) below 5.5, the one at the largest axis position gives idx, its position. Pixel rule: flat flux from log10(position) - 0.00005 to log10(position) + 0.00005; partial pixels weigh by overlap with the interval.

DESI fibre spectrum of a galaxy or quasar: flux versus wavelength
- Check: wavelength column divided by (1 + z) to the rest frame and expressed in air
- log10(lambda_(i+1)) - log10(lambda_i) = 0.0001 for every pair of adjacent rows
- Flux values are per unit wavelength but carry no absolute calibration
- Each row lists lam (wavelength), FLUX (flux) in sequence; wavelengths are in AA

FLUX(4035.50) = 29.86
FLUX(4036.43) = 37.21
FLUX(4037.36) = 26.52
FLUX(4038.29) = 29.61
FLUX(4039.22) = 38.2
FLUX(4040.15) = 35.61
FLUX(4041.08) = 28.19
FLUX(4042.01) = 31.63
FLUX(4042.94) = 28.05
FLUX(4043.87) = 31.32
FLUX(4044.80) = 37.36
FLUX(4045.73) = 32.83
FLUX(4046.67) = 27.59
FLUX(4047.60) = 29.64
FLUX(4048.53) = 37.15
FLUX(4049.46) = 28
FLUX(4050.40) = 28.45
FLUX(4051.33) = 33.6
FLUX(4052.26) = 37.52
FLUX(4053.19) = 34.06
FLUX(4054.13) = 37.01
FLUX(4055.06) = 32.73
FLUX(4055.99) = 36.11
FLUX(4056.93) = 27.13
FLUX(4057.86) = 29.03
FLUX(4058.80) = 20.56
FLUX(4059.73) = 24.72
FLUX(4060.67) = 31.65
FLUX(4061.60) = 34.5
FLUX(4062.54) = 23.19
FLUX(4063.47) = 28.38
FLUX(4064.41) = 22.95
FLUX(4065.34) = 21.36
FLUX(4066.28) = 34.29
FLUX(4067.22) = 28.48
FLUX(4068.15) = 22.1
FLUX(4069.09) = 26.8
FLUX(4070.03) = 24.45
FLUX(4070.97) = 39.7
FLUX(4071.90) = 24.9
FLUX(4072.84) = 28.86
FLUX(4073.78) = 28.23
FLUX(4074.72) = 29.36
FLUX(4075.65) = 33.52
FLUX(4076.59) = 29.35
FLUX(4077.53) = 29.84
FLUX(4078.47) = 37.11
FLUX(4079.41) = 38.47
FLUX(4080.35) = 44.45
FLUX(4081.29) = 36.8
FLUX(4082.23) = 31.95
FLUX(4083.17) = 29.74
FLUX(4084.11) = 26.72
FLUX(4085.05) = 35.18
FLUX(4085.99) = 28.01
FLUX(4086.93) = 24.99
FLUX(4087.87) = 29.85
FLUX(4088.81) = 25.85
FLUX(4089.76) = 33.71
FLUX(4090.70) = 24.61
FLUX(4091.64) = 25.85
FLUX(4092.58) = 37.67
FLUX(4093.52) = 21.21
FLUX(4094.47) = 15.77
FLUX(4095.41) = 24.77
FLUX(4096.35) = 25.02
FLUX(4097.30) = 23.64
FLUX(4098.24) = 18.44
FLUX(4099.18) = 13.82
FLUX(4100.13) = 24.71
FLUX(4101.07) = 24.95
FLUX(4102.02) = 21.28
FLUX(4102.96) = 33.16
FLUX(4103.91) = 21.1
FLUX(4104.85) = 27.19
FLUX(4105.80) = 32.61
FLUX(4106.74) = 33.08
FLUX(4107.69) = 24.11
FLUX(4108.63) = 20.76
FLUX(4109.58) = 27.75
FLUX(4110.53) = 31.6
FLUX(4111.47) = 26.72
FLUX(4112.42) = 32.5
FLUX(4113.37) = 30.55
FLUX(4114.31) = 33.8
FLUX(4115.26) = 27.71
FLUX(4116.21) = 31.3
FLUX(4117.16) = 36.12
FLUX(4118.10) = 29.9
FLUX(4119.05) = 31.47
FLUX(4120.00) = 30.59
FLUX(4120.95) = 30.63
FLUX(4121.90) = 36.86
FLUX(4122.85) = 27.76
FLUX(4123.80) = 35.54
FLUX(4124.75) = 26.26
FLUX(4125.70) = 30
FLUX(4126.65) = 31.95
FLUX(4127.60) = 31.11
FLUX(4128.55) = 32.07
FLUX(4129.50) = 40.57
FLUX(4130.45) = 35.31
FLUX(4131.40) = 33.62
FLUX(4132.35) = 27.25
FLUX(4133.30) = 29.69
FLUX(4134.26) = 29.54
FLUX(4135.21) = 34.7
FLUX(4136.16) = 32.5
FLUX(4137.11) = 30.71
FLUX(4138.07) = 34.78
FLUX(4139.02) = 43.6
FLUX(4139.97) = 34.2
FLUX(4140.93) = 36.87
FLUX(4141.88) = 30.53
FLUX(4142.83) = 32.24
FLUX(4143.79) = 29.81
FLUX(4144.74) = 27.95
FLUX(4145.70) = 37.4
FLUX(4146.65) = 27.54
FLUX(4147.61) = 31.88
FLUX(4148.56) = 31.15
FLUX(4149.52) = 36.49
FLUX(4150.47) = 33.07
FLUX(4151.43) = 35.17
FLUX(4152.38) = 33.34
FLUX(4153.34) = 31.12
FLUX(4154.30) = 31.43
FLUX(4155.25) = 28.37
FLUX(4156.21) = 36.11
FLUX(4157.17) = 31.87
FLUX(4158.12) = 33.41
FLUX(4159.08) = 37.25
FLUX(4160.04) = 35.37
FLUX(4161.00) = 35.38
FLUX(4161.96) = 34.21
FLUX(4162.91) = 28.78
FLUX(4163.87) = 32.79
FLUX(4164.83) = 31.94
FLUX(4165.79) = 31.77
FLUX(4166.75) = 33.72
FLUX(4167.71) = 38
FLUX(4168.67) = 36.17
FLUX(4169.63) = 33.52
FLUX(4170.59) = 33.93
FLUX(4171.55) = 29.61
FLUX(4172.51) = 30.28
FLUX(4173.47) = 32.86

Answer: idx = 4058.80 AA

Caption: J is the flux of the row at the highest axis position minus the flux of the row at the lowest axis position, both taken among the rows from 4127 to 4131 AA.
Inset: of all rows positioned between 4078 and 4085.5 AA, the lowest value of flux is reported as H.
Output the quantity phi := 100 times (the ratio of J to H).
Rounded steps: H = 26.72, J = 4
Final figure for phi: 16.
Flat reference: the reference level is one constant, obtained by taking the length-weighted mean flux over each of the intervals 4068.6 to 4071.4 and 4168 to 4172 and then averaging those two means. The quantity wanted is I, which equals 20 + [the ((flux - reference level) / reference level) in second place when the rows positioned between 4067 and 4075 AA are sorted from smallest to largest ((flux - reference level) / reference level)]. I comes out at 19.8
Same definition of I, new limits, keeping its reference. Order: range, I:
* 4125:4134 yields 19.9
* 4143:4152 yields 19.9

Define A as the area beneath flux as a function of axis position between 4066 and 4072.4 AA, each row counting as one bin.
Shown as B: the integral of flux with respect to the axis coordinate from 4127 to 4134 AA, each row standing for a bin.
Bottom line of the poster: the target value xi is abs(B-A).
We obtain 46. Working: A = 182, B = 229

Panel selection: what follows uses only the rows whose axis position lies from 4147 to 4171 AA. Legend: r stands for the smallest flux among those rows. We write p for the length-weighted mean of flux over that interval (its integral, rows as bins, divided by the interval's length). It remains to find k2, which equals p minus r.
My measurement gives 5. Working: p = 33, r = 28.37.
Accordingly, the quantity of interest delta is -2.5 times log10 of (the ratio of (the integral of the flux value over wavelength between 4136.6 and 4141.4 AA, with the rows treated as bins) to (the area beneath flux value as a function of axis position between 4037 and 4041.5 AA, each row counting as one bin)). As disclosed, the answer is -0.2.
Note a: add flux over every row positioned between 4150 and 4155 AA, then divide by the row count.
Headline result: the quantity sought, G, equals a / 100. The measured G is 0.33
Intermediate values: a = 33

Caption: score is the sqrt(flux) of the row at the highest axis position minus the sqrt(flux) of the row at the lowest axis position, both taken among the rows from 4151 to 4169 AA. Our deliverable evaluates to 0.1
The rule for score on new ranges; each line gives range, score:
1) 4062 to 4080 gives 1.4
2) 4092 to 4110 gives -0.9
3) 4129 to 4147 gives -1.1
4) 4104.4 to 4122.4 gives 0.9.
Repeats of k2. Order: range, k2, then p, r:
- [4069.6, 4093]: 7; 31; 24.45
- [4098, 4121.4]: 14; 28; 13.82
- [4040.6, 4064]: 10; 31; 20.56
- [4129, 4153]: 6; 33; 27.25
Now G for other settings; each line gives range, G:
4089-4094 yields 0.29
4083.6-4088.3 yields 0.29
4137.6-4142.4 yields 0.36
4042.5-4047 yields 0.31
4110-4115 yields 0.31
